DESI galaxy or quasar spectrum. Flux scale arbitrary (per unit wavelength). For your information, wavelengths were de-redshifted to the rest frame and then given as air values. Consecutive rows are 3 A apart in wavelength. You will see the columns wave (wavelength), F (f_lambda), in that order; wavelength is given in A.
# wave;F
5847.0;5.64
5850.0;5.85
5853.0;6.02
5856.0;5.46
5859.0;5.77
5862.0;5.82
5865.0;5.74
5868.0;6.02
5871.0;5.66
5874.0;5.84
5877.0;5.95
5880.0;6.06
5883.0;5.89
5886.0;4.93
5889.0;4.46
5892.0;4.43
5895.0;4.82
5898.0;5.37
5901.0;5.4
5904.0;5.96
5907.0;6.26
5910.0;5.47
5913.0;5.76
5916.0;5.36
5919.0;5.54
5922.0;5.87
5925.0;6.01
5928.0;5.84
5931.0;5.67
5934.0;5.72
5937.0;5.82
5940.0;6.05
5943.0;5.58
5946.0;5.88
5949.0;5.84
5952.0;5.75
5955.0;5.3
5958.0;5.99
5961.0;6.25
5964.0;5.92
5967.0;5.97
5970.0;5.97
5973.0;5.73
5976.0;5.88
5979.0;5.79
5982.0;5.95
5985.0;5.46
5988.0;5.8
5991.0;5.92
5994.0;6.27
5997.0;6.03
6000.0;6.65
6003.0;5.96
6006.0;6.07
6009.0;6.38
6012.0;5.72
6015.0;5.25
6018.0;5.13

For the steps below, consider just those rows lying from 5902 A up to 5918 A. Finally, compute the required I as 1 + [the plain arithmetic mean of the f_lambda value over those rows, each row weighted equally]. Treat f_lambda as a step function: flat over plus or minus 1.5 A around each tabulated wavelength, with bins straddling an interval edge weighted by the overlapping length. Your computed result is 6.76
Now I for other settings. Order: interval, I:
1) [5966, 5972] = 6.97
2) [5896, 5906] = 6.58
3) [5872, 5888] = 6.73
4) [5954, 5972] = 6.90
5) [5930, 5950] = 6.79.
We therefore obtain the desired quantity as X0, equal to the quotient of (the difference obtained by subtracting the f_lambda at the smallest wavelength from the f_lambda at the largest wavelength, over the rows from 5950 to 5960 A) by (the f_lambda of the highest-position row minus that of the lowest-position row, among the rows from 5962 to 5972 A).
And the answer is 4.8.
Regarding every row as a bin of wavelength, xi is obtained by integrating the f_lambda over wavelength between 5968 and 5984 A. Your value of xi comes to 94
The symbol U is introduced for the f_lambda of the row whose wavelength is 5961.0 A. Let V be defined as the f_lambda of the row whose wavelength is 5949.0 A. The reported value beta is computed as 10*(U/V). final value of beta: 10.7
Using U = 6.25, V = 5.84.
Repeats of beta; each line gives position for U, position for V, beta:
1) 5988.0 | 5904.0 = 9.7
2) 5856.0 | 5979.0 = 9.4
